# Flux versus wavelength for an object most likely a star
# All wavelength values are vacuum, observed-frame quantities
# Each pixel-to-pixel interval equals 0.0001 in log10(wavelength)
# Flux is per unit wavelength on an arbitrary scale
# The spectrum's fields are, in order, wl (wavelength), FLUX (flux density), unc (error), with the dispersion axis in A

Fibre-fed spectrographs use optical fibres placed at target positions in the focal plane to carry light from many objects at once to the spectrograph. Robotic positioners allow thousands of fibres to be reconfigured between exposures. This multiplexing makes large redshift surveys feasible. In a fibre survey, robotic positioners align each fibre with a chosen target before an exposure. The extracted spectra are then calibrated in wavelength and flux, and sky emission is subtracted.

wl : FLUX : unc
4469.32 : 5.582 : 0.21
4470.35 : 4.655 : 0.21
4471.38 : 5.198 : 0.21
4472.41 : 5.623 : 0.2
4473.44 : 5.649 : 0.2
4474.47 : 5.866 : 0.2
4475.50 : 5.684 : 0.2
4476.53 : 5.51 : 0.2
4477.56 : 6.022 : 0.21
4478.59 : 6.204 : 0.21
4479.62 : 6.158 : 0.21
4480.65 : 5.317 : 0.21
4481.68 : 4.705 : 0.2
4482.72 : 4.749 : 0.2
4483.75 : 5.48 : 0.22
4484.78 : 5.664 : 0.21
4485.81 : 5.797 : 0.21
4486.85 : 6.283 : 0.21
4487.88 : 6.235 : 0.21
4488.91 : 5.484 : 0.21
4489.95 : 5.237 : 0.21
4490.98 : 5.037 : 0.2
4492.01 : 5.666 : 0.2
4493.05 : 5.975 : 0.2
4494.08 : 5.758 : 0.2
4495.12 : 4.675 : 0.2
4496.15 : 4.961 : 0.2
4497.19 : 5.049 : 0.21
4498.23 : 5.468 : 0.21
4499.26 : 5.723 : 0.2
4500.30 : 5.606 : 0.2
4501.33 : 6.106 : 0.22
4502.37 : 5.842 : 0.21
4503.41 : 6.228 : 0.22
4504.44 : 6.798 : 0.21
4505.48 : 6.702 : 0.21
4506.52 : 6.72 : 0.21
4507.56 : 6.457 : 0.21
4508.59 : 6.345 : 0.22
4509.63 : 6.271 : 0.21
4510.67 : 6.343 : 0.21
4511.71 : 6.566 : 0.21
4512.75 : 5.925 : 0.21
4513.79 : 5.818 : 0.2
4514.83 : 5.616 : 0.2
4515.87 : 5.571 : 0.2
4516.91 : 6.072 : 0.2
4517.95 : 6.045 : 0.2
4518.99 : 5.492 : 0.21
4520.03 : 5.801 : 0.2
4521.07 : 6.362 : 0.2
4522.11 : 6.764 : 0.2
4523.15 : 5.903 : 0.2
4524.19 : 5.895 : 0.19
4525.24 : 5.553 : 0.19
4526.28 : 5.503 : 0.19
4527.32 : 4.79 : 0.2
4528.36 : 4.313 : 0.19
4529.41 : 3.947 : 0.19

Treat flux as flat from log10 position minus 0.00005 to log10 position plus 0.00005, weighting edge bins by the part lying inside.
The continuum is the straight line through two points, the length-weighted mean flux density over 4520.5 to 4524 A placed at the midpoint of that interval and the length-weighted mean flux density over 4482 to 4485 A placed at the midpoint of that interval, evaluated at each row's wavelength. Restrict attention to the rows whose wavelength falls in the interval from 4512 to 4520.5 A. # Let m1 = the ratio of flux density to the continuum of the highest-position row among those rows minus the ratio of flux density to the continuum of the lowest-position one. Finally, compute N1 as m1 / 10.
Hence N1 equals -0.005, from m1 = -0.05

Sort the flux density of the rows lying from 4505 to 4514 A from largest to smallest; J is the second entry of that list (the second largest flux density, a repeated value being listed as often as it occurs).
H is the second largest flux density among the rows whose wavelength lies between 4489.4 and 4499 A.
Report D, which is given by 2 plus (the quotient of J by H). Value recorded 3.16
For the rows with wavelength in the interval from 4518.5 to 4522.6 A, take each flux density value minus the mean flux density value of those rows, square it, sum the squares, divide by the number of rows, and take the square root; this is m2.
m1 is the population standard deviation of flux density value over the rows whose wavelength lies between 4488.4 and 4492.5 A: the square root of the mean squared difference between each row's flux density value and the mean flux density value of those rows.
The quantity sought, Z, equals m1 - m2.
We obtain -0.25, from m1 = 0.24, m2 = 0.5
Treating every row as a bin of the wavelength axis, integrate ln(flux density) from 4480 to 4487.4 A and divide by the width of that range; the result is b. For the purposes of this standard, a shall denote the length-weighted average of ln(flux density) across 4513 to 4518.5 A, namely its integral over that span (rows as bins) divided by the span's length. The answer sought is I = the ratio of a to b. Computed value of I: 1.04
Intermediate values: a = 1.76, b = 1.69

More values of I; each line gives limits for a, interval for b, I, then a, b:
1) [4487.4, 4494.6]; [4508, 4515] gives 0.95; 1.73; 1.82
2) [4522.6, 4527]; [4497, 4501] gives 1.01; 1.74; 1.71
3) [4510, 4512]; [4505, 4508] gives 0.98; 1.86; 1.89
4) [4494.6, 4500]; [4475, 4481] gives 0.93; 1.64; 1.76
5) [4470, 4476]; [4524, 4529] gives 1.04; 1.70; 1.63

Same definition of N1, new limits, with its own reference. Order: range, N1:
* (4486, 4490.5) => -0.021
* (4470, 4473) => 0.019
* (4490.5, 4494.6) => 0.012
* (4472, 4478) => 0.005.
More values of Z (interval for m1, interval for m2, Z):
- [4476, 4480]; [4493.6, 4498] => -0.12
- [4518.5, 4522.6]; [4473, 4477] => 0.37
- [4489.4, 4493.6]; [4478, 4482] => -0.26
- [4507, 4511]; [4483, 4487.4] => -0.23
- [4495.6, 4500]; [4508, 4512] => 0.20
